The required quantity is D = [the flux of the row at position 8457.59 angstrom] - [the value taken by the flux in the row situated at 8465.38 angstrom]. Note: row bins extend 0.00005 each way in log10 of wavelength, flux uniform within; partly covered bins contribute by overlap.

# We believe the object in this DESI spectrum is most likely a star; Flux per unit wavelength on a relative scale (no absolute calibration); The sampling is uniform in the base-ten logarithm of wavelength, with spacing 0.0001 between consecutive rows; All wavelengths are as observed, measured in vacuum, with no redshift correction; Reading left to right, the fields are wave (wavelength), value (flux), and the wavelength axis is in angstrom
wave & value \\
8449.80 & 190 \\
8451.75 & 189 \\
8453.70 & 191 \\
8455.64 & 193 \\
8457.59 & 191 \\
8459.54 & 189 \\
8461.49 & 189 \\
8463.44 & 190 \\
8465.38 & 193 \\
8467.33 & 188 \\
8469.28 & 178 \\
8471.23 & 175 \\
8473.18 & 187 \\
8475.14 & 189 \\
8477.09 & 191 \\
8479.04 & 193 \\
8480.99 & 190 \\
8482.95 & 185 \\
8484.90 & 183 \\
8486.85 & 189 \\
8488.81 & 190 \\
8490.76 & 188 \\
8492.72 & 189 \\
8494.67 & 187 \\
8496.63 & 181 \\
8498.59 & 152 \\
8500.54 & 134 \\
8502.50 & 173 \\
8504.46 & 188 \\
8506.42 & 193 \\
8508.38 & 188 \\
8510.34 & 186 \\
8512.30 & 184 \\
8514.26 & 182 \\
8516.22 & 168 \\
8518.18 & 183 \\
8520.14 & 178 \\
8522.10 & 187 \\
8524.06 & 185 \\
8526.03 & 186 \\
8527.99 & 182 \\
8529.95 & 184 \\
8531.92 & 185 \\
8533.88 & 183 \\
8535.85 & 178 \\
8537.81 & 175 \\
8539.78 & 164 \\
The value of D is -2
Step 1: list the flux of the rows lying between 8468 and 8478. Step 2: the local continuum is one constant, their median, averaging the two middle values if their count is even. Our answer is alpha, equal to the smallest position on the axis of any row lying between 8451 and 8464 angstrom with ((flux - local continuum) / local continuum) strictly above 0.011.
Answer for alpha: 8453.70 angstrom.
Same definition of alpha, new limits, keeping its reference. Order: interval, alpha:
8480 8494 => 8480.99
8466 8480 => 8477.09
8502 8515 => 8506.42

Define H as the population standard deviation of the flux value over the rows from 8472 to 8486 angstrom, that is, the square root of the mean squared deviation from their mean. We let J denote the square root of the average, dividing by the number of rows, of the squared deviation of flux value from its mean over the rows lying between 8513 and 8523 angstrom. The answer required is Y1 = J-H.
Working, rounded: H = 3.2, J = 6.5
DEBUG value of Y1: 3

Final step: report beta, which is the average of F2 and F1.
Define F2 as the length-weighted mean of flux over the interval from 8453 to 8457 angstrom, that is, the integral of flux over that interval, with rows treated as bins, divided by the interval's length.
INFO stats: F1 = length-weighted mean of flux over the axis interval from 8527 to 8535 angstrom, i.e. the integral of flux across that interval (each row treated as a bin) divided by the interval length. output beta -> 188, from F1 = 183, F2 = 192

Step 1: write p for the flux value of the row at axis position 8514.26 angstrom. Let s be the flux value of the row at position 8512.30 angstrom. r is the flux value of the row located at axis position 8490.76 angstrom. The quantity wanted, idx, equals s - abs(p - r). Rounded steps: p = 182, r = 188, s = 184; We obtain 178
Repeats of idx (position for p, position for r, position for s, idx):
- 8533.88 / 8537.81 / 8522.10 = 179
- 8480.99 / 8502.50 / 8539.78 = 147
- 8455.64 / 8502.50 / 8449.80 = 170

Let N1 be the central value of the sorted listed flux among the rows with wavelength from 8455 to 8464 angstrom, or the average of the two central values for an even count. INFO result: 190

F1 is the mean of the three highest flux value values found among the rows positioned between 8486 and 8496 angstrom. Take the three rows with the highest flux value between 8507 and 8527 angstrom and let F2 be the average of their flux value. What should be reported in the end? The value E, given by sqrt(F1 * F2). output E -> 188.2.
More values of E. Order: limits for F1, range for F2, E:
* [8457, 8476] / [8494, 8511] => 190.5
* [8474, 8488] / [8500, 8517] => 190.5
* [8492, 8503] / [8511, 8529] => 185.8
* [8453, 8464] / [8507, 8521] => 188.8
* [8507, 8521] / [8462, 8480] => 189.1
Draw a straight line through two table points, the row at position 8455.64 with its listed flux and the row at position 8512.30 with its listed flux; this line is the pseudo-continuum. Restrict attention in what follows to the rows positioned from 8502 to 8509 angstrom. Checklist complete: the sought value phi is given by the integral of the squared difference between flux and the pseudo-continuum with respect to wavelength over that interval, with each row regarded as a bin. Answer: 394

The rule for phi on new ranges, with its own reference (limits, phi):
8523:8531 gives 69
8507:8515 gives 59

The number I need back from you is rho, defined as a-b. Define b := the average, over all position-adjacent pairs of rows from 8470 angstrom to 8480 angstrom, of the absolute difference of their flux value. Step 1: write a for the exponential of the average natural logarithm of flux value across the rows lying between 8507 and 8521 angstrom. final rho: 177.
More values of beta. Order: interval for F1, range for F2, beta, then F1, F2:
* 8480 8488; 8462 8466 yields 189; 187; 191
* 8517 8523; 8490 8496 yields 185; 182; 188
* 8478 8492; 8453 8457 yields 190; 188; 192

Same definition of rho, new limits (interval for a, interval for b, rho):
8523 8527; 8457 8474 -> 181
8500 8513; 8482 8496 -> 175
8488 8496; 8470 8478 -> 183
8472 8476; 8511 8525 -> 180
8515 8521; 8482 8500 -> 170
